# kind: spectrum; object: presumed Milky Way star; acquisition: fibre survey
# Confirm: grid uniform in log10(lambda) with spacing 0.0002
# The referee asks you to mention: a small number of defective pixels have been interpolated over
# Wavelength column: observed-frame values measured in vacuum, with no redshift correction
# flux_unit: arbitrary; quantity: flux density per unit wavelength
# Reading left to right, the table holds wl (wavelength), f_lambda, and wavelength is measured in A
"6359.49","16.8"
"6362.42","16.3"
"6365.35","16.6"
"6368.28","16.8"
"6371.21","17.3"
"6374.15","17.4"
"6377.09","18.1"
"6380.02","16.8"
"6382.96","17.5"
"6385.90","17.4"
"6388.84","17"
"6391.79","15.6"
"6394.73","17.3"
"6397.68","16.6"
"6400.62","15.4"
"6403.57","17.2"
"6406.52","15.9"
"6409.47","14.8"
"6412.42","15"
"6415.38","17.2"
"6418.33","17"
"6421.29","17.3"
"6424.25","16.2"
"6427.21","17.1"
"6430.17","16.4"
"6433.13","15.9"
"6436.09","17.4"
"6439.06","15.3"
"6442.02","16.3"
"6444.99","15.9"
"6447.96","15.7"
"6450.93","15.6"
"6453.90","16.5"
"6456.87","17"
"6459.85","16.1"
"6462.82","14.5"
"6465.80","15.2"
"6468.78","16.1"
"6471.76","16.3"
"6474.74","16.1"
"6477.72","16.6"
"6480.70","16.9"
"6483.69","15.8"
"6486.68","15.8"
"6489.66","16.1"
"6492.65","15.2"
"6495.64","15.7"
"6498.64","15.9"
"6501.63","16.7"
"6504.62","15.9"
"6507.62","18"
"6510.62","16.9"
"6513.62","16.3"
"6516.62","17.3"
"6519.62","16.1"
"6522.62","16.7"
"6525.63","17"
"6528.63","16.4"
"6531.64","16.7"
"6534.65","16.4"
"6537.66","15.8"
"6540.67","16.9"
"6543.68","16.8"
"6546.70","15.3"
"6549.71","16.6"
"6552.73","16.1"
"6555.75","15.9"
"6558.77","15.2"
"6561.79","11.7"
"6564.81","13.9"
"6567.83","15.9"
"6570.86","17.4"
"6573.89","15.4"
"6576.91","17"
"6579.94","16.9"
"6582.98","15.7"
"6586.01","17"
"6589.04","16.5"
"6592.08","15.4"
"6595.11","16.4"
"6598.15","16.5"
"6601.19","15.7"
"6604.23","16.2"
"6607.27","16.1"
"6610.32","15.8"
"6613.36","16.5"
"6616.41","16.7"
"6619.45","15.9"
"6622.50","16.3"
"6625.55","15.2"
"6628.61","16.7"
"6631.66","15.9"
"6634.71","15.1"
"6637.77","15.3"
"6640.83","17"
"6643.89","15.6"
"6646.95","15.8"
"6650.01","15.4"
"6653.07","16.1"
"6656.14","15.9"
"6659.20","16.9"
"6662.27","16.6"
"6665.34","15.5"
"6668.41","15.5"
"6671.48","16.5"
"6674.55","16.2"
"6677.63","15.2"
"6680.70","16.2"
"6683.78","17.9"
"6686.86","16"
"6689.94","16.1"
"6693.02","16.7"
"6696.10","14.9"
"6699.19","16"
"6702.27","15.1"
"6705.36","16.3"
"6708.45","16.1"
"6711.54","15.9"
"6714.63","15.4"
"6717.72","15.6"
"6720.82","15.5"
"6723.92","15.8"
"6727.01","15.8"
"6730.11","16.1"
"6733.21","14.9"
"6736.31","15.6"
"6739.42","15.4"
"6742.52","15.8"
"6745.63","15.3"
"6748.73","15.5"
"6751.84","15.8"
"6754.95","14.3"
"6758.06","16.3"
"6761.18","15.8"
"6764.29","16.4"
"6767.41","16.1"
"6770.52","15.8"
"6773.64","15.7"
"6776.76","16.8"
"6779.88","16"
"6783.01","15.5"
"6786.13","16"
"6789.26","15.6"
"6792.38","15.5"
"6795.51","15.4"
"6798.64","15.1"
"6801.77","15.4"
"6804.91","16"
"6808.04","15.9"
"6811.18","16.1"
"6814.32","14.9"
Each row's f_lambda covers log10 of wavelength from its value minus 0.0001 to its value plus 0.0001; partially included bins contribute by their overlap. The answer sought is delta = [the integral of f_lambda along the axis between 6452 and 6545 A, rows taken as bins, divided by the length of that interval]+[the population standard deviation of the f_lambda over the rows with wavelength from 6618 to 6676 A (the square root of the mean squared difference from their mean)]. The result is 16.9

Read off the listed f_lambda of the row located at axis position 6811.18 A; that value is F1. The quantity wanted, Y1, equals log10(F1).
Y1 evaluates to 1.21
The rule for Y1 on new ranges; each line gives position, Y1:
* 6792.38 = 1.19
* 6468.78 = 1.21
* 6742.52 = 1.20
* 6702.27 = 1.18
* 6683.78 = 1.25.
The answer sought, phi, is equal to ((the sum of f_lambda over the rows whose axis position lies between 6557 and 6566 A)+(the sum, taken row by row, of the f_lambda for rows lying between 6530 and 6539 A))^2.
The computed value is 8046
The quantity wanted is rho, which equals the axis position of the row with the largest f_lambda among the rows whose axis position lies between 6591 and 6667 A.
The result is 6640.83 A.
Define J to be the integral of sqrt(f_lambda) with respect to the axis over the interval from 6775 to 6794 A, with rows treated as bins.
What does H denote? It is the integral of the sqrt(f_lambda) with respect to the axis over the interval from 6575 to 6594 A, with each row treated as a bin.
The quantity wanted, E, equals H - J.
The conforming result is 1.2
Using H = 77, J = 75.7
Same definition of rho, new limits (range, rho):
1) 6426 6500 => 6436.09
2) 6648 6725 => 6683.78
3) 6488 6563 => 6507.62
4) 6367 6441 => 6377.09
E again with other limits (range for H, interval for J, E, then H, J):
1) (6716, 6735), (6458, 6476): 3.7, 75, 71.4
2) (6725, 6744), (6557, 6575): 5.7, 75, 69.4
